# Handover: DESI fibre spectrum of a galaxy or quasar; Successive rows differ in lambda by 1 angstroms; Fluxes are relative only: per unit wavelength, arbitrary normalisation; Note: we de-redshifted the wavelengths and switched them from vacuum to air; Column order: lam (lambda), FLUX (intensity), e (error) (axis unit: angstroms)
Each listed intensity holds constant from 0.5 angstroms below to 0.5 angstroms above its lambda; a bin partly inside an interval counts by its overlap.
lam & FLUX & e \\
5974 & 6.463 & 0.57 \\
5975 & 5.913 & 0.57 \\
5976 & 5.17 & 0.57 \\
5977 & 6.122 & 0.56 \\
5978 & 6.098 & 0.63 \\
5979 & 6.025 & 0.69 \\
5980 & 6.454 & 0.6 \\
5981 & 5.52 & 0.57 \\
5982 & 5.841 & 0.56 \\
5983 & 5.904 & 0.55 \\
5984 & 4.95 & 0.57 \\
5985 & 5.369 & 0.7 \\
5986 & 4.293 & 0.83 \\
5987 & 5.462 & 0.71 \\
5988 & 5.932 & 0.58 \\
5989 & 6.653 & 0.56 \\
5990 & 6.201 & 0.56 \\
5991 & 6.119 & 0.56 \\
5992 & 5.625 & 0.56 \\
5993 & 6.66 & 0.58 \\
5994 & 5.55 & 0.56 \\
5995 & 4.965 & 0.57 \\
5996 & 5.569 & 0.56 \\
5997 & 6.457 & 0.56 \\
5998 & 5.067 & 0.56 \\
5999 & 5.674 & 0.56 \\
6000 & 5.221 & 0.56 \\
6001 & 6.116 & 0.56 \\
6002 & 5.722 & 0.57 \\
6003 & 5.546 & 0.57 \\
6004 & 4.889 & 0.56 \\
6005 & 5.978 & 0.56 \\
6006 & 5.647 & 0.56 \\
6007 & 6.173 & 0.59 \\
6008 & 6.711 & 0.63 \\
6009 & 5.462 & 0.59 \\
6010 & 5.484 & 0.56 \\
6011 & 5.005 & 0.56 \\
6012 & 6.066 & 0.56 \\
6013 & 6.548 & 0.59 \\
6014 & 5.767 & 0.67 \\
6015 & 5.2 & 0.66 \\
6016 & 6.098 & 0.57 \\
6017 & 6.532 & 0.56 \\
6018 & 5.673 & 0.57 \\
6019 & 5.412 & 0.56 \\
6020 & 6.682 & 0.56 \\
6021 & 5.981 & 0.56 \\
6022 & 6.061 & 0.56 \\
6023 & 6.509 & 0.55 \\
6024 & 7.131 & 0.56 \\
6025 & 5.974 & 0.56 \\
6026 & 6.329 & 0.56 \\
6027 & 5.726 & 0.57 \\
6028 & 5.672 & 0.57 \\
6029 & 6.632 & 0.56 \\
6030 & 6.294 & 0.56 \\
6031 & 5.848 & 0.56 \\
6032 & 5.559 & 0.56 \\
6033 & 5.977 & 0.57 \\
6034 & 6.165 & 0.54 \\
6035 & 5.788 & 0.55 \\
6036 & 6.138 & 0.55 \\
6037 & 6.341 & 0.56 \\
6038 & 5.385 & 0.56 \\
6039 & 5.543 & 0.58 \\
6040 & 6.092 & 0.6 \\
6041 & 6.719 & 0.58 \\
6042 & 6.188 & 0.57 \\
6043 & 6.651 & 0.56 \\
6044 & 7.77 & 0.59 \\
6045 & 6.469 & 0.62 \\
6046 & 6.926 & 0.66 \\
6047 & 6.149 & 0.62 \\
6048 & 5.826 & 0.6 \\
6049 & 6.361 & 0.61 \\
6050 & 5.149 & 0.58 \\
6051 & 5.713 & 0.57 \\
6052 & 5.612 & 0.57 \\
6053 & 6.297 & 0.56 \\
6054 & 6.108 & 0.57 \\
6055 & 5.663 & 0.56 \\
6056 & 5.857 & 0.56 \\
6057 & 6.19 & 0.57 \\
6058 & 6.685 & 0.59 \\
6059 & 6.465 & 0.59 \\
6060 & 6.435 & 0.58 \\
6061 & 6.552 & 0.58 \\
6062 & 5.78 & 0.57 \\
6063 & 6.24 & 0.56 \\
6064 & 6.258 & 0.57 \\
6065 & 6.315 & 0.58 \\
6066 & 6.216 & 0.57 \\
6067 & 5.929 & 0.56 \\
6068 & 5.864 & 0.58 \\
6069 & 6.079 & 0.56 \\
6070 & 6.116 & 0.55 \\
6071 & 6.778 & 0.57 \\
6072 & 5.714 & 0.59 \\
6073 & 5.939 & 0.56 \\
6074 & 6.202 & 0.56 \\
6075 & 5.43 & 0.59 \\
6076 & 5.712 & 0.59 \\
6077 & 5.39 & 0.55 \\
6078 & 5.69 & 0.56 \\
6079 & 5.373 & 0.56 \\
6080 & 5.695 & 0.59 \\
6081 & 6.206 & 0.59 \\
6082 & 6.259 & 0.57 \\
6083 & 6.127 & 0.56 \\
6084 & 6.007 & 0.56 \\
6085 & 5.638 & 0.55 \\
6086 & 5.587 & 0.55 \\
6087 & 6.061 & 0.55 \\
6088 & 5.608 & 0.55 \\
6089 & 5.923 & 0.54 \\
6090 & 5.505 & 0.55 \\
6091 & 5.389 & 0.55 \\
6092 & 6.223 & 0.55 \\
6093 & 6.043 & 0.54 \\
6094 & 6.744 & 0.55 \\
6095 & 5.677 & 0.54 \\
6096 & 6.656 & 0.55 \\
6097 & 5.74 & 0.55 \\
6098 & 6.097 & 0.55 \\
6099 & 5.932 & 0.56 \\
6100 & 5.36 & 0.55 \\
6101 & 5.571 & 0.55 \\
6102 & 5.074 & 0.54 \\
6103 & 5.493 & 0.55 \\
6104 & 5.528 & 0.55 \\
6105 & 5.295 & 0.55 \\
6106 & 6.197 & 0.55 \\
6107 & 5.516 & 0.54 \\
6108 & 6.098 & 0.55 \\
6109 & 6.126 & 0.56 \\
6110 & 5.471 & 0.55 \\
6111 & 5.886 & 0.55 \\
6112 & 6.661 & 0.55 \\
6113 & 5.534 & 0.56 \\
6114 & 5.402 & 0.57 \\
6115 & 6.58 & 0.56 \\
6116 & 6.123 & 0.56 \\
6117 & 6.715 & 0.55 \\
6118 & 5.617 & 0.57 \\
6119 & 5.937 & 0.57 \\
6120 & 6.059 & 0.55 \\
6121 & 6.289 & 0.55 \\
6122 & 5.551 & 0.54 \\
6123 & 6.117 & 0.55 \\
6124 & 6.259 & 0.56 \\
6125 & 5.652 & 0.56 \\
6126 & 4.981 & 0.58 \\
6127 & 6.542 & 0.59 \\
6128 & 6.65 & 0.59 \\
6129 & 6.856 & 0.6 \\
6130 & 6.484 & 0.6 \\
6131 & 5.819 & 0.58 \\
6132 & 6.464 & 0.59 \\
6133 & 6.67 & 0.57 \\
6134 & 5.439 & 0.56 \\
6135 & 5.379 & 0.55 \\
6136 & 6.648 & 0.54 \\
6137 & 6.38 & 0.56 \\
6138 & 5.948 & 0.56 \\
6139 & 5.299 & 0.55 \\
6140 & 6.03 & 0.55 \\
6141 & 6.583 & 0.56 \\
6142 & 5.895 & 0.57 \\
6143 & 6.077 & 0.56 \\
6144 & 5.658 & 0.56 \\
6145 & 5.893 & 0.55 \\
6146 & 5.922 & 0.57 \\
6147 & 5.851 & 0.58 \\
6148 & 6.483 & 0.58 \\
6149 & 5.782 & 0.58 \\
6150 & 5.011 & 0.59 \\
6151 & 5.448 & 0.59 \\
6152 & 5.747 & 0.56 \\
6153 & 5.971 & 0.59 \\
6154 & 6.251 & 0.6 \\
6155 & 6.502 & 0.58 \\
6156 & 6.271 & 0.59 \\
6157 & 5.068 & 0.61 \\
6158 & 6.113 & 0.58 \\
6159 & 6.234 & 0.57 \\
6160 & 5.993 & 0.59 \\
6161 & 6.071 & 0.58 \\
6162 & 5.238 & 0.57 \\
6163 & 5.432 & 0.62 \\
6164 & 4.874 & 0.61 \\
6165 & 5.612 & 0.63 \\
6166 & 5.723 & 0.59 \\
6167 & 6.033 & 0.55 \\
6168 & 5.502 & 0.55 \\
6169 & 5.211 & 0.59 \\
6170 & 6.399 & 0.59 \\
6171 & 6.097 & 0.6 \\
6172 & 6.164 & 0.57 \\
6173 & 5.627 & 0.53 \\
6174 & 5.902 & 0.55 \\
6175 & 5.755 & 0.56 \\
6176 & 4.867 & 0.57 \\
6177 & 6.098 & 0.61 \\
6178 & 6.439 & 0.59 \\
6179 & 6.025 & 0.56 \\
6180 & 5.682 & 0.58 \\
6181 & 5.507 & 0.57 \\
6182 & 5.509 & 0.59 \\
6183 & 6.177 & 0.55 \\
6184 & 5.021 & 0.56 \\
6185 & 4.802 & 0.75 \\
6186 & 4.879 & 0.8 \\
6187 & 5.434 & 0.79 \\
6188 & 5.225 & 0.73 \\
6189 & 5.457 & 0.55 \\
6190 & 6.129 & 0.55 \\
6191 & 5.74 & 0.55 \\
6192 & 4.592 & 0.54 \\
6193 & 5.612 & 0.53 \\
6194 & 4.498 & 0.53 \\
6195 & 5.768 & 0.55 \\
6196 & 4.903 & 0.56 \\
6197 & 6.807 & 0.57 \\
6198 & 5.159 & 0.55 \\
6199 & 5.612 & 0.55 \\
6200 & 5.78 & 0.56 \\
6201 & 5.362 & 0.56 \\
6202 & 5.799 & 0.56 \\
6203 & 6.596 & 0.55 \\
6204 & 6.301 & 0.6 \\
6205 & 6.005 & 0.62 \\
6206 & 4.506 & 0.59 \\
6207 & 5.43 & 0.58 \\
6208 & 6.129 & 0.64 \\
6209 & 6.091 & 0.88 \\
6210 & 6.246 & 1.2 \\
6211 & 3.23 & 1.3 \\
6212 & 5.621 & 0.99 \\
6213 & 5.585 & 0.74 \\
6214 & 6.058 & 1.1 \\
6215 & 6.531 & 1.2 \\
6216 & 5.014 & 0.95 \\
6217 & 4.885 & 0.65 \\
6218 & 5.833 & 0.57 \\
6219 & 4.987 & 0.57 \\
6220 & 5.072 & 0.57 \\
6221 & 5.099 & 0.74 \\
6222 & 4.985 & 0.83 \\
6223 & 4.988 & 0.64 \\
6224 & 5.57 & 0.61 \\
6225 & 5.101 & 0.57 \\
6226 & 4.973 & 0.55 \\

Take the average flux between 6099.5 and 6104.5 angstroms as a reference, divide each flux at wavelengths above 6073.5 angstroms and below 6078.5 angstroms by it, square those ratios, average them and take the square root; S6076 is 1.05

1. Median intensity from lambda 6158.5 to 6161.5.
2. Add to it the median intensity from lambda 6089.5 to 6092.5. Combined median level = 11.6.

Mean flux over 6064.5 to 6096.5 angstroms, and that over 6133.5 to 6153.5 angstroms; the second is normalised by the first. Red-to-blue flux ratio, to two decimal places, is 0.99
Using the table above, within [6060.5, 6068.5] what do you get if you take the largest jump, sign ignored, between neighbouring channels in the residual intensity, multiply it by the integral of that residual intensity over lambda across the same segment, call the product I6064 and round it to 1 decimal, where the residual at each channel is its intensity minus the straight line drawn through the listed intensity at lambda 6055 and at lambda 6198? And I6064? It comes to 3.2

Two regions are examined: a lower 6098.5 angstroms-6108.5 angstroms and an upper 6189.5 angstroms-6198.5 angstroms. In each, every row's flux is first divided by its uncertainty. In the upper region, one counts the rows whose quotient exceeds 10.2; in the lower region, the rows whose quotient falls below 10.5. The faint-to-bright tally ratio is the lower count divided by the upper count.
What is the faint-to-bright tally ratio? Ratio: 1.4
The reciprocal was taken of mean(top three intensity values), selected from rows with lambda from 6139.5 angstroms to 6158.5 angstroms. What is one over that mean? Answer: 0.1533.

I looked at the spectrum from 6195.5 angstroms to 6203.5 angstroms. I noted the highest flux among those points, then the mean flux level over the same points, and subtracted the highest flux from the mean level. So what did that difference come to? -1.1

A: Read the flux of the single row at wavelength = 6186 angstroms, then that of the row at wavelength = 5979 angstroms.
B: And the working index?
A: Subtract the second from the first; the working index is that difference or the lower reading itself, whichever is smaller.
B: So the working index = -1.1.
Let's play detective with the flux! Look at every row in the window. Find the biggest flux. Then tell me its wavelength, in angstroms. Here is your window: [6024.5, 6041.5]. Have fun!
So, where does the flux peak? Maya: 6041 angstroms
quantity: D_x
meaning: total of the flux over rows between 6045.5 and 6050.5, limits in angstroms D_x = 30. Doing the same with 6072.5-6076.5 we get 23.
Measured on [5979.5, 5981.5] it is 12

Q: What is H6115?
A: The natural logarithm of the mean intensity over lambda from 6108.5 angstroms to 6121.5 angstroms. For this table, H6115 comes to 1.80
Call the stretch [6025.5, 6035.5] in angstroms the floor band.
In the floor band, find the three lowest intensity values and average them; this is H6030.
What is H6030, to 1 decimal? 5.7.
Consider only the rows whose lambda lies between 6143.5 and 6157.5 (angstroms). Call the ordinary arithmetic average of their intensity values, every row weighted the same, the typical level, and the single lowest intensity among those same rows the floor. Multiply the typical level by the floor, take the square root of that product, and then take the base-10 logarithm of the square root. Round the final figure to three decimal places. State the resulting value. 0.733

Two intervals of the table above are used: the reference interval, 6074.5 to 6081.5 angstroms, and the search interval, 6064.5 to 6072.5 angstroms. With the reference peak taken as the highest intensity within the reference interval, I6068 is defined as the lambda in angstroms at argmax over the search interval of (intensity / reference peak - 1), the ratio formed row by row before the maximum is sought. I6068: 6071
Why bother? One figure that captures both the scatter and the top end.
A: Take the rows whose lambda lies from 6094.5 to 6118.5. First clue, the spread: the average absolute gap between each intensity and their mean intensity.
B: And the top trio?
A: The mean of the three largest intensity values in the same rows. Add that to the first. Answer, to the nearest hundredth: 7.07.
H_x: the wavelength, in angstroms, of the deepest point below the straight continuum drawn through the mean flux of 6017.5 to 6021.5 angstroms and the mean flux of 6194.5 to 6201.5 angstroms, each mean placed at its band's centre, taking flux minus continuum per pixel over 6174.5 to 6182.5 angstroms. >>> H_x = 6176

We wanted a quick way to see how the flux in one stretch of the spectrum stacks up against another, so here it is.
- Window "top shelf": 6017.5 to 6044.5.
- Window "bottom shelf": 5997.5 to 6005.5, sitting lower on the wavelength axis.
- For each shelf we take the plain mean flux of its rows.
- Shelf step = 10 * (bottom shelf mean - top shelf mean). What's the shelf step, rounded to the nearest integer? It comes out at -6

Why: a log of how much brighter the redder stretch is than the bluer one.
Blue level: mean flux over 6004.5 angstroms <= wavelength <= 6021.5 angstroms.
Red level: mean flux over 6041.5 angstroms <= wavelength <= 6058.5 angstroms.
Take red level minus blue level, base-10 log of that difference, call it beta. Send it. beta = -0.51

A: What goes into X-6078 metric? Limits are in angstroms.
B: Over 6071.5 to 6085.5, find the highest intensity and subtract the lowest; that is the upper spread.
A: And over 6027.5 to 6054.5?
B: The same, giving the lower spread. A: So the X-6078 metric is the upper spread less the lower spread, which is -1.7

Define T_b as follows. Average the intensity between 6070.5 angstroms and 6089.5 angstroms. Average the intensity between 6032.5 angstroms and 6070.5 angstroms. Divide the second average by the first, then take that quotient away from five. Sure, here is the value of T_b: 3.95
